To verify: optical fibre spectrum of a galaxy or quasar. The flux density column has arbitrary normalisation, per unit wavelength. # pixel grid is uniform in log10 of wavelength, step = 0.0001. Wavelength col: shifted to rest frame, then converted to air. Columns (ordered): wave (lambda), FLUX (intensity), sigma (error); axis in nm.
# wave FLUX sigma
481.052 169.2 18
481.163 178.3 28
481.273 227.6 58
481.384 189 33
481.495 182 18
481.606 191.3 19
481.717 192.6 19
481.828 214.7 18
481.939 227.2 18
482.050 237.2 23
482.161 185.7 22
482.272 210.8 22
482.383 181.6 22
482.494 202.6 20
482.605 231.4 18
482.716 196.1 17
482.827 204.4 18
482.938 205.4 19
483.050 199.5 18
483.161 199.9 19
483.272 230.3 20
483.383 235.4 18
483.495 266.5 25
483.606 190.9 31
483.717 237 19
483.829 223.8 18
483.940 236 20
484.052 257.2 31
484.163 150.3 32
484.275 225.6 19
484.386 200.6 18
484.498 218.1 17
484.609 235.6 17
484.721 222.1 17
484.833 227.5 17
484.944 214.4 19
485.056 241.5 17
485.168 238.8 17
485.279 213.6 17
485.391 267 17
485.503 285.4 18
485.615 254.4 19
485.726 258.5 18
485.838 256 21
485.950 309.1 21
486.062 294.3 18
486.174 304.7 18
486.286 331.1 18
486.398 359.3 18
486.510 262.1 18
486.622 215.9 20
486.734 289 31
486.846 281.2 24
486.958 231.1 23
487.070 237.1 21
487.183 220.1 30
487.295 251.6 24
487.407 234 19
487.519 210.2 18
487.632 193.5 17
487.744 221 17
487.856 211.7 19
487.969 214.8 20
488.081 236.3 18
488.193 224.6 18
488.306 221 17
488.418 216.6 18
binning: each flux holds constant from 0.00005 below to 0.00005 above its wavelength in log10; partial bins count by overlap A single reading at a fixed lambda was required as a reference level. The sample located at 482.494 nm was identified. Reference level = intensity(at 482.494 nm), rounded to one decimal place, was 202.6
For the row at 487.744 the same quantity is 221.0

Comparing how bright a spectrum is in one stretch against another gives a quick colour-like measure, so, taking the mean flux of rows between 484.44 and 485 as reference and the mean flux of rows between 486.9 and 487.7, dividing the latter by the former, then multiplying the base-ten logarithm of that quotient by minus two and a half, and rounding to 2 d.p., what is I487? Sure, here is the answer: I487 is -0.01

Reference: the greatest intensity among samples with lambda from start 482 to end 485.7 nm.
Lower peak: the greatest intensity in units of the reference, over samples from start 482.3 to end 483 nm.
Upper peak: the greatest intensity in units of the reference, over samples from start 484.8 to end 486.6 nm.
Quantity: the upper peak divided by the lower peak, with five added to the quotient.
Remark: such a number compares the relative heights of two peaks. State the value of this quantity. 6.55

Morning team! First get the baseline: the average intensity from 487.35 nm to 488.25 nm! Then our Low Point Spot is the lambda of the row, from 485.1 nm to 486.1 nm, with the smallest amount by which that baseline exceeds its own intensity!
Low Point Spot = 485.950 nm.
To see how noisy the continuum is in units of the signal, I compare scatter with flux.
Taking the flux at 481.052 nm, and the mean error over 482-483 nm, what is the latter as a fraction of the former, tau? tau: 0.119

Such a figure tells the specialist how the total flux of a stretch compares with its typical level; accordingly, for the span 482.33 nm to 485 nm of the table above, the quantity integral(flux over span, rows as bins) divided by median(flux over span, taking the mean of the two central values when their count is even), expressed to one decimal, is 2.6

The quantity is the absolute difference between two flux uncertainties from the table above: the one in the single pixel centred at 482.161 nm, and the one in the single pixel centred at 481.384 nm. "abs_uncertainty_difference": 11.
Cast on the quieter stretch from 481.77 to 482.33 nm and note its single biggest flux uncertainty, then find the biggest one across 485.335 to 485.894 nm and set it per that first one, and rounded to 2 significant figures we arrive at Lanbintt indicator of 0.91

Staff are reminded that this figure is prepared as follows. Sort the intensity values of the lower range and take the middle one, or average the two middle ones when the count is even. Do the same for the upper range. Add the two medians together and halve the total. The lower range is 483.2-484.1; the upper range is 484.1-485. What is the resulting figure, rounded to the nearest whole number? 228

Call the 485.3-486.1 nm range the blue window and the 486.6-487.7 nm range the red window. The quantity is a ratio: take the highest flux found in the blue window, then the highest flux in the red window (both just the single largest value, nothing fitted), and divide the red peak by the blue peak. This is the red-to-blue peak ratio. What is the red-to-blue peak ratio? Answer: 0.93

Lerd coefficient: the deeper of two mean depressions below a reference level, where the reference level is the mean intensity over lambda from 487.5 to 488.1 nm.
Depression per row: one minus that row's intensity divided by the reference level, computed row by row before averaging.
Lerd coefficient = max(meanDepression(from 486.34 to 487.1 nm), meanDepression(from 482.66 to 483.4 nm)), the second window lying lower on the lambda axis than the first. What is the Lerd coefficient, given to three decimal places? 0.021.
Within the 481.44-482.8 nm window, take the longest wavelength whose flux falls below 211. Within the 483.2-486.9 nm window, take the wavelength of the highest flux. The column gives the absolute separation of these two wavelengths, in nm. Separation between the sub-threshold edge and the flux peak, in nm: 3.68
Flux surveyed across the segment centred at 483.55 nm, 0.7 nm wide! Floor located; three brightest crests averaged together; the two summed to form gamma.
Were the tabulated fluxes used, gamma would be 437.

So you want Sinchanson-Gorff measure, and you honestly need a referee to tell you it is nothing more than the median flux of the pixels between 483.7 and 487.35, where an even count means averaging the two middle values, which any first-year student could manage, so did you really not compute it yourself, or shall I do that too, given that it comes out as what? 239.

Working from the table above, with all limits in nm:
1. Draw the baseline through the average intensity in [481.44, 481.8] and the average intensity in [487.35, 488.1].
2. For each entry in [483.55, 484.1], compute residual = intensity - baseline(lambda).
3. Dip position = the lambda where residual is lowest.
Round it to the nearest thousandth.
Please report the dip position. 483.606 nm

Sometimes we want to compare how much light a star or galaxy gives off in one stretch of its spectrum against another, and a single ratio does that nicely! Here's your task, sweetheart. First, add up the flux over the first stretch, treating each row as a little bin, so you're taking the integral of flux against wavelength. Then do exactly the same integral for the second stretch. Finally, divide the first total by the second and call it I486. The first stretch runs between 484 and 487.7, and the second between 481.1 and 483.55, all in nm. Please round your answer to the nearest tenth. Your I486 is 1.8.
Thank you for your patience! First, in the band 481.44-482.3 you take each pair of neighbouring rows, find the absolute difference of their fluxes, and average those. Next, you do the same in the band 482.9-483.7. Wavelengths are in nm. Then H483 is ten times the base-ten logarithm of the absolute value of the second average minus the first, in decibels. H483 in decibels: 7.7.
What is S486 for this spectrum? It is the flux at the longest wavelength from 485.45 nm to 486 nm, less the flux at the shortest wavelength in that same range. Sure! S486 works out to 24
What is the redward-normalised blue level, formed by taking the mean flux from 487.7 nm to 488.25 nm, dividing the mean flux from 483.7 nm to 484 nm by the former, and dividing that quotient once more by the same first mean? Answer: 0.0047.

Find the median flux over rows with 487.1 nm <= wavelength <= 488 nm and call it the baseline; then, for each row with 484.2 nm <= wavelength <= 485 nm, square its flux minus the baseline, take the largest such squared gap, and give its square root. 18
